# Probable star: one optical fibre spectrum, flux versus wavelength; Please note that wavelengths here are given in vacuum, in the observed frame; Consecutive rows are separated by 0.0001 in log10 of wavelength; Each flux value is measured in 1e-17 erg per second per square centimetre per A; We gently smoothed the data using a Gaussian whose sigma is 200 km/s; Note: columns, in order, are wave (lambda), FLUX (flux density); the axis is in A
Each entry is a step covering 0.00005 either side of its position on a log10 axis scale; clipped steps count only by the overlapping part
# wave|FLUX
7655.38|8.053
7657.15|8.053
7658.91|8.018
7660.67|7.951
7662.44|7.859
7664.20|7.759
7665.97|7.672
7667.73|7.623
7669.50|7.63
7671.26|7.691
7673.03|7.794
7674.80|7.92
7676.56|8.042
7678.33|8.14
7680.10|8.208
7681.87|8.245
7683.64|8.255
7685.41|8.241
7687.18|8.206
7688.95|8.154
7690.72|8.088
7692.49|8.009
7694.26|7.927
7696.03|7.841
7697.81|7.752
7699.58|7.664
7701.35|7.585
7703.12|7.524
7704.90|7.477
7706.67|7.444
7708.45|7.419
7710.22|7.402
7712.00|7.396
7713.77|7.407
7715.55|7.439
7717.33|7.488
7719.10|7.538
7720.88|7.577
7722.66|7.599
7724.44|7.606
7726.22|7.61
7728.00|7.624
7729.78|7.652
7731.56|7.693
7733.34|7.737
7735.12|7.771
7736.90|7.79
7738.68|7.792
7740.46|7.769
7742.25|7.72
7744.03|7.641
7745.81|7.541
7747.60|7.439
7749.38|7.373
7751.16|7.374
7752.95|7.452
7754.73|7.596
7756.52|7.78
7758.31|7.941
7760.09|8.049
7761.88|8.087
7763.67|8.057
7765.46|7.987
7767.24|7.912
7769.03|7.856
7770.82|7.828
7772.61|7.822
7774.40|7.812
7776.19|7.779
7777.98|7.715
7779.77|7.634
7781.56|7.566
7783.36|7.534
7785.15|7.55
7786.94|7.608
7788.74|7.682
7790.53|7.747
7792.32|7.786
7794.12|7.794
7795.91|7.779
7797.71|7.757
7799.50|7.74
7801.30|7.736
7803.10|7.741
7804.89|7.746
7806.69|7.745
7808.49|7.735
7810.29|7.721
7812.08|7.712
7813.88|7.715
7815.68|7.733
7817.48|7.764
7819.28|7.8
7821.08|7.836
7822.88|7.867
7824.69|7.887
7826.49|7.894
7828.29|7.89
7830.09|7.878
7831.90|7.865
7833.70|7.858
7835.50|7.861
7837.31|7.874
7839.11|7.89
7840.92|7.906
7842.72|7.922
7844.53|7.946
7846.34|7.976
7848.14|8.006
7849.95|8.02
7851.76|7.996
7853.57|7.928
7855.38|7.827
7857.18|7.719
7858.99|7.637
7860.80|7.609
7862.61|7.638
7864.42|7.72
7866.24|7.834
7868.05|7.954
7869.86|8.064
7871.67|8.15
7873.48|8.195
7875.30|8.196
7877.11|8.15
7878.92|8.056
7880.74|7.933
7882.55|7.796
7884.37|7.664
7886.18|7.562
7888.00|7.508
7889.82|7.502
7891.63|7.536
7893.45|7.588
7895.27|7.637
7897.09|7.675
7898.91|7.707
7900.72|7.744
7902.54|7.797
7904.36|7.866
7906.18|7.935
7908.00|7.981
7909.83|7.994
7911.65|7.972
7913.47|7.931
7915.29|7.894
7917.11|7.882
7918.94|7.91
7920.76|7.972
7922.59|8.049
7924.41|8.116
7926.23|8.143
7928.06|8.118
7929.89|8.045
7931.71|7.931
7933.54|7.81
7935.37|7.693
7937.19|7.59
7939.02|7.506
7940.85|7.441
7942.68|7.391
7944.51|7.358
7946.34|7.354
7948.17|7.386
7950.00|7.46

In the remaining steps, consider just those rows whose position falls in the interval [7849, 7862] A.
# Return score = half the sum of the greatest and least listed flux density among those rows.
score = 7.81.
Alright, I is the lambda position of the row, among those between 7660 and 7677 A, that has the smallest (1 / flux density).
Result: 7676.56 A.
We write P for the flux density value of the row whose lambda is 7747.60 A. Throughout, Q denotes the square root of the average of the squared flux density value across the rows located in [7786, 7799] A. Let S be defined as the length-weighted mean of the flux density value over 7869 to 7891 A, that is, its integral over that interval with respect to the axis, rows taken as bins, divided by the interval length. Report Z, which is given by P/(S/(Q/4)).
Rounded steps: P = 7.439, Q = 7.74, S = 7.9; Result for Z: 1.82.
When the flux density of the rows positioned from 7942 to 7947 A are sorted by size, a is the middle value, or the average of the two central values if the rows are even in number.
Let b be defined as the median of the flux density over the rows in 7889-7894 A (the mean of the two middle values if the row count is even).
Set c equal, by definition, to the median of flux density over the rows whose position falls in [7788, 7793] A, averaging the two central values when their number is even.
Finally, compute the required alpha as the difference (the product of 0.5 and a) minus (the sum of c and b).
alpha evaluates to -11.6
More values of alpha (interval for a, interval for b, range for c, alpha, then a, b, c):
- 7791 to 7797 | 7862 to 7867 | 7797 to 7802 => -11.6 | 7.79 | 7.72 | 7.74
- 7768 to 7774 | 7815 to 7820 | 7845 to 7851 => -11.9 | 7.83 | 7.76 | 8.01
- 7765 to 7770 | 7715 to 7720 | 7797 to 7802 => -11.3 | 7.91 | 7.49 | 7.74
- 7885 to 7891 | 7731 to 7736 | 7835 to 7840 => -11.9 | 7.51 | 7.74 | 7.87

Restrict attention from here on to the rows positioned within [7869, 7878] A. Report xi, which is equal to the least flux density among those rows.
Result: 8.064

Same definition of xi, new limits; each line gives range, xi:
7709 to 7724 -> 7.396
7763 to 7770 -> 7.856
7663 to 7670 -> 7.623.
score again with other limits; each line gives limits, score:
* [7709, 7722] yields 7.49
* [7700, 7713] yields 7.49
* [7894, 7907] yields 7.79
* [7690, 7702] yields 7.84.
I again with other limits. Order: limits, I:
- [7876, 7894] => 7877.11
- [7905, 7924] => 7922.59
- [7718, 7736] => 7735.12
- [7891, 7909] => 7908.00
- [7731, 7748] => 7738.68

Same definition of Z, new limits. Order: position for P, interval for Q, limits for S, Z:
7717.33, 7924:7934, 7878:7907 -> 1.95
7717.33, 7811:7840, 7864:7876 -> 1.83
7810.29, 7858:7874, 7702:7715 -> 2.04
